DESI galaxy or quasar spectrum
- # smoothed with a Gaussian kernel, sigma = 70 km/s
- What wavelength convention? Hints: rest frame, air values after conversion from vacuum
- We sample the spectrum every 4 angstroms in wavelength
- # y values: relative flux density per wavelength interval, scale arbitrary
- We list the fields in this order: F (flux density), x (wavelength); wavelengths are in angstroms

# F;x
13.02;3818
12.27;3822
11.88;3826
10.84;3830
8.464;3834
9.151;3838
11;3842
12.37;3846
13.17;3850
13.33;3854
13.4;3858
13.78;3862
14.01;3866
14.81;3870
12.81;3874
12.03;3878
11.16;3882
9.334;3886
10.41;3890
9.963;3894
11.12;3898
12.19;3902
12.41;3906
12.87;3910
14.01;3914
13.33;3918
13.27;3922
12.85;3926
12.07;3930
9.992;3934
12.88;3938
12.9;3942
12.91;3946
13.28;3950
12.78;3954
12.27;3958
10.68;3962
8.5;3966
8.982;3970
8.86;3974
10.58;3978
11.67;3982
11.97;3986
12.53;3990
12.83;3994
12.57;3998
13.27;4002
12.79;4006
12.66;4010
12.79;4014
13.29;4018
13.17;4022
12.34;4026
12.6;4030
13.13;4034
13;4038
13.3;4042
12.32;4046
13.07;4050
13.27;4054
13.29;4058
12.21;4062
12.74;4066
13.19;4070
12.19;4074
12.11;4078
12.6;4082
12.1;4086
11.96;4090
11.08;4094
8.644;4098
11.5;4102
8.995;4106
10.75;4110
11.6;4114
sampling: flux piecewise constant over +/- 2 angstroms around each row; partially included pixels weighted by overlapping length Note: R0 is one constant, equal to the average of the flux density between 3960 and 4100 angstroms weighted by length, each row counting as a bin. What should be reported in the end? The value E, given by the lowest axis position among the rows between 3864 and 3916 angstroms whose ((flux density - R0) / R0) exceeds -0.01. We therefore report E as 3866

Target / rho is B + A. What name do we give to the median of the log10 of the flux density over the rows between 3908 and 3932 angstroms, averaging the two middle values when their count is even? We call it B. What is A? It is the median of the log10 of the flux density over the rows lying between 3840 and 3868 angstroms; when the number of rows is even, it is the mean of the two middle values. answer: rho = 2.24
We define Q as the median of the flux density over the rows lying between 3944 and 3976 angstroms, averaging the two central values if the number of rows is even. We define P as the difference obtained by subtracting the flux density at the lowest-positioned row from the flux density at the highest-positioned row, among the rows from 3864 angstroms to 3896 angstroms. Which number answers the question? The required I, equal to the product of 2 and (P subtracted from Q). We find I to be 31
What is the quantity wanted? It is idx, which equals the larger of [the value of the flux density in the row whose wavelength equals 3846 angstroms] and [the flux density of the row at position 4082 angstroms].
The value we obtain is 12.6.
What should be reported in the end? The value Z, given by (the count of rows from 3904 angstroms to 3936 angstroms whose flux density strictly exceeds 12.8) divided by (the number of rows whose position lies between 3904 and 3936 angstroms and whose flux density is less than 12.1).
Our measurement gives 2.5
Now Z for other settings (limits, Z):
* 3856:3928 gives 1.7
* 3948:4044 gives 1.1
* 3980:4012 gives 1.0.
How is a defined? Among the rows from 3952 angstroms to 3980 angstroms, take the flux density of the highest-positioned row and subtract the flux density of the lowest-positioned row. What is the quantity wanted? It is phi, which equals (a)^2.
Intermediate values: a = -2.2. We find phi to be 4.84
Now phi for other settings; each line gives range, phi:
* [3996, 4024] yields 0.36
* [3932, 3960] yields 5.19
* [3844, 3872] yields 5.95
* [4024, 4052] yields 0.53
